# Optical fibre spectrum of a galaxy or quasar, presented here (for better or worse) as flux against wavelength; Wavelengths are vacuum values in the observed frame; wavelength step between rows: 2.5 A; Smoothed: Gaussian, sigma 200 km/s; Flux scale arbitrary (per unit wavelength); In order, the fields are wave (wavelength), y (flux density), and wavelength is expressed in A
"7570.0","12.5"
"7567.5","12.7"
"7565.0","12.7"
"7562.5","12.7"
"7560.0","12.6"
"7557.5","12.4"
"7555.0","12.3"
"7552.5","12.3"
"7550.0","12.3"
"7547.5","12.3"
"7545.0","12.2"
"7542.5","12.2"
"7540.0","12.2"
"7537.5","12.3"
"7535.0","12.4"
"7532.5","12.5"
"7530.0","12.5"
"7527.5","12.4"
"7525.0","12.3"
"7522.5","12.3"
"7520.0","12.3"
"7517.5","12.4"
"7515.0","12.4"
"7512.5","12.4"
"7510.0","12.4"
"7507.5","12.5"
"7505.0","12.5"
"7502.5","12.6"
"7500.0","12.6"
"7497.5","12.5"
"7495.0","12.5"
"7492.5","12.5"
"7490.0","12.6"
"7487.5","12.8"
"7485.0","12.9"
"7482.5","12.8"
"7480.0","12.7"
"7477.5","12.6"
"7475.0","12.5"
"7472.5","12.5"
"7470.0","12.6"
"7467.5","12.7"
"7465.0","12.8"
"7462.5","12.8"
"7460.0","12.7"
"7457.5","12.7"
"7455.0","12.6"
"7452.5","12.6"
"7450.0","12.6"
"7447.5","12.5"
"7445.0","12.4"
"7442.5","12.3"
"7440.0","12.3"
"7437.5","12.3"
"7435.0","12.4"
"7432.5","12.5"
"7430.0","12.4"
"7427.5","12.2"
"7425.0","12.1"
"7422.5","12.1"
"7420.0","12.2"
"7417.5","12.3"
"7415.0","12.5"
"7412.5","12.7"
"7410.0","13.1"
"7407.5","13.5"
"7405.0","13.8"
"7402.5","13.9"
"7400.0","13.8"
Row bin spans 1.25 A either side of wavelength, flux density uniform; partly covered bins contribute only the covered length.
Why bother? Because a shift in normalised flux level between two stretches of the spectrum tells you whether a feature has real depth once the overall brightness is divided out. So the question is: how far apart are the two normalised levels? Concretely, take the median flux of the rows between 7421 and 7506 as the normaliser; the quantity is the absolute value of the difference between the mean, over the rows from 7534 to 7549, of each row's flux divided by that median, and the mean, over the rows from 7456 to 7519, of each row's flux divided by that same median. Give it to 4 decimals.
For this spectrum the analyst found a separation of 0.0266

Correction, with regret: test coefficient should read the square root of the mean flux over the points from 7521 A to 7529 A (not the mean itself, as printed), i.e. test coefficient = 3.51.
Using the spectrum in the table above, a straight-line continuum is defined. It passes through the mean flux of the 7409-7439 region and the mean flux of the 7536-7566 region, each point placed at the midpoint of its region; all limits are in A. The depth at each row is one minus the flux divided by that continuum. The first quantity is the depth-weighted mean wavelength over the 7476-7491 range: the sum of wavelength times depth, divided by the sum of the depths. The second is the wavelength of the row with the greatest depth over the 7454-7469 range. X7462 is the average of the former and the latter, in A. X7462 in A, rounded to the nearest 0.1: 7469.5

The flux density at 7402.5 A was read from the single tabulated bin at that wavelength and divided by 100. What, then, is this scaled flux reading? 0.139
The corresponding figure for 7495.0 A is 0.125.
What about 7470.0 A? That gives 0.126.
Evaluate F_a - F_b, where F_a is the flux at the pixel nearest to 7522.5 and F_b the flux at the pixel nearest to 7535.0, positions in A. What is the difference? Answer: -0.10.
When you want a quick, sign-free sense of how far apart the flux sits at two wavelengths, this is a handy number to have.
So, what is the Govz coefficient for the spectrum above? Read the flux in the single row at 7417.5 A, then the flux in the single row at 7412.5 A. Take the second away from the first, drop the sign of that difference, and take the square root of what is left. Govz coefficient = 0.63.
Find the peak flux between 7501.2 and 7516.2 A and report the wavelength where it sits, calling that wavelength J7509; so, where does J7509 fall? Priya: 7502.5 A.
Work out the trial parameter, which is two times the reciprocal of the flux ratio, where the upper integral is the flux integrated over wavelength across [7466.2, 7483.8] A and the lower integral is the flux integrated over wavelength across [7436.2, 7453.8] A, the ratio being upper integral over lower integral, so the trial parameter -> 1.97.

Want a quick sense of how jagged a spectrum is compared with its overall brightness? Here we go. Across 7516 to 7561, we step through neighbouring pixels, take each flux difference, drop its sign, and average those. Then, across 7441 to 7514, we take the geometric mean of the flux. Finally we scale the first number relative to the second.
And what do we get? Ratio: 0.0047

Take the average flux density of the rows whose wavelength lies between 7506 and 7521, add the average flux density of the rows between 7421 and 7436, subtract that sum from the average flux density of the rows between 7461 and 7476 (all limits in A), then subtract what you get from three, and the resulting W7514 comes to 15.03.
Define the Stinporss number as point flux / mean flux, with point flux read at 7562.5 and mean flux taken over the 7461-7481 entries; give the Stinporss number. 1.00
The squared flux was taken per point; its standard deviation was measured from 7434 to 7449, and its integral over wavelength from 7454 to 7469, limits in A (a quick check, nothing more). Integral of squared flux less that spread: 2424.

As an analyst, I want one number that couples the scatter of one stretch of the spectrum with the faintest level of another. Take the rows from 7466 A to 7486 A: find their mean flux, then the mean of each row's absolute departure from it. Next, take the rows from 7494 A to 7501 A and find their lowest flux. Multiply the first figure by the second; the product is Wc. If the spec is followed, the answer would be 1.41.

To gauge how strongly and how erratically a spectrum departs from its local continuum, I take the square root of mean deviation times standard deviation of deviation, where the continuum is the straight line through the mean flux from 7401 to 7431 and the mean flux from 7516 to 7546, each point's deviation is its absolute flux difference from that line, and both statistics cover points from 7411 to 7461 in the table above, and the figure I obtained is 0.23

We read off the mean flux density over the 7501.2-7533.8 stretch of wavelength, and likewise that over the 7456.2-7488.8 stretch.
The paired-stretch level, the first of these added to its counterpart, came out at 25.1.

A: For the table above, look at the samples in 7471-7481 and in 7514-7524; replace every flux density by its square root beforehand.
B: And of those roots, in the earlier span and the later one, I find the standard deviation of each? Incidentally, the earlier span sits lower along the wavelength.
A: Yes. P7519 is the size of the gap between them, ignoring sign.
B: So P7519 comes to 0.005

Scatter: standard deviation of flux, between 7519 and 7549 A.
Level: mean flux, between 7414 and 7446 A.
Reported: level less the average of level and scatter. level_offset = 6.10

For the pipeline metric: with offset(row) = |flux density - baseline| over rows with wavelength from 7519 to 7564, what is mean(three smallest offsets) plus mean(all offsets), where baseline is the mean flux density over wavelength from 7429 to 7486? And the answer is 0.29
